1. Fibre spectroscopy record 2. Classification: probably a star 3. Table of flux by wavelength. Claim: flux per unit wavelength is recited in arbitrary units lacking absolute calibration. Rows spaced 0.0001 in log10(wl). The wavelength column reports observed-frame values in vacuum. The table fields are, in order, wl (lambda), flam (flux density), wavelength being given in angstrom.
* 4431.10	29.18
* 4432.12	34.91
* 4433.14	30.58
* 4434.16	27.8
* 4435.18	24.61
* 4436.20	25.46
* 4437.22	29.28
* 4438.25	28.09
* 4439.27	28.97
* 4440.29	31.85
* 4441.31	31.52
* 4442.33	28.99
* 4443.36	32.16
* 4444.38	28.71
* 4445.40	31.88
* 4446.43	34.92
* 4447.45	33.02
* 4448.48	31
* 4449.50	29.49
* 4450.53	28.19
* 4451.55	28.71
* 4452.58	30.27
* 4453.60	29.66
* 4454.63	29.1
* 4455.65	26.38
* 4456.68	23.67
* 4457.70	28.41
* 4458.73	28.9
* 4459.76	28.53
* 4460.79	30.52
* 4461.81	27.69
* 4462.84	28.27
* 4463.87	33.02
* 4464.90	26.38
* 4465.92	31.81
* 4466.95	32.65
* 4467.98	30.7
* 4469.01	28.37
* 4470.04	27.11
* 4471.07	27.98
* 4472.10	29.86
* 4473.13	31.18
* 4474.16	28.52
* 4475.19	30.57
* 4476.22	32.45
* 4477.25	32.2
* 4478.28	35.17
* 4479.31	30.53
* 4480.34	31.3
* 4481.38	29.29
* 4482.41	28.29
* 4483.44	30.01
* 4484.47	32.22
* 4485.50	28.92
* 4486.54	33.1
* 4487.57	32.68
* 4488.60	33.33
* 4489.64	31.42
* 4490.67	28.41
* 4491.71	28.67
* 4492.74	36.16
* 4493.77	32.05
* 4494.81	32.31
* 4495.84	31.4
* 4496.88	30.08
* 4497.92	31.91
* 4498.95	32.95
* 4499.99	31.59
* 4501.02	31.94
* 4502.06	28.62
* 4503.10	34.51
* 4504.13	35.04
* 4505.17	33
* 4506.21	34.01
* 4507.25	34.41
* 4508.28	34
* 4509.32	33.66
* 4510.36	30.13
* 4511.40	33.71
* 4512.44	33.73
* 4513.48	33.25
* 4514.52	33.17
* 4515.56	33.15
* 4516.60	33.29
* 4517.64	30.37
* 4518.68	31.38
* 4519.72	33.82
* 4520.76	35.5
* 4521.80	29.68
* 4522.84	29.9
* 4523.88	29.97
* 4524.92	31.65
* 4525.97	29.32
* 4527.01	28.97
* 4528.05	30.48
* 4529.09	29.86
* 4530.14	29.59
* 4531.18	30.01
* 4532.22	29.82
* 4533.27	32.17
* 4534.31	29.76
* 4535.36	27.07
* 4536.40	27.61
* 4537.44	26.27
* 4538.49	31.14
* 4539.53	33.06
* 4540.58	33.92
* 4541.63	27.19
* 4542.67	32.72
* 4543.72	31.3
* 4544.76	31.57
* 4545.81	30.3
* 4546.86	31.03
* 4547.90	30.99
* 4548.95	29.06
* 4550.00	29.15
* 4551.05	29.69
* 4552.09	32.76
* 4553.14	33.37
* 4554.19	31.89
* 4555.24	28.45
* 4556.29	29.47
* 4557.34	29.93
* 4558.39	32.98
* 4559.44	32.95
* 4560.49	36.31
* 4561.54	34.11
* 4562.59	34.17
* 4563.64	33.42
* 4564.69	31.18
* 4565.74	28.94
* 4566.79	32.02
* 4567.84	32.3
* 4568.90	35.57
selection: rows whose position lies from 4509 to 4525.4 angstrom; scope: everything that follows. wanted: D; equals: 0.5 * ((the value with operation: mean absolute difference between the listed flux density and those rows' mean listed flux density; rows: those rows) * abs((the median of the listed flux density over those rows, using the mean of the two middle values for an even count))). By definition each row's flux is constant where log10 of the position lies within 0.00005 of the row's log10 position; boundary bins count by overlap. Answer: 26.6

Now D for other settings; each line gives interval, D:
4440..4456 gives 25.8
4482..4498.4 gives 26.7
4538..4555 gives 21.5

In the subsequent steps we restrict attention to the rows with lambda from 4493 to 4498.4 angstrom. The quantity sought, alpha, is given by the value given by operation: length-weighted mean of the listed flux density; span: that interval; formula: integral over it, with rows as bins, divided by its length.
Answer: 31.7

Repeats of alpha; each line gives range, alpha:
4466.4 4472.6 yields 29.4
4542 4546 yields 31.4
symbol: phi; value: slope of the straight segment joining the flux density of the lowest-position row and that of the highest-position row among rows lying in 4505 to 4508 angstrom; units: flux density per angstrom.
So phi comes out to 0.7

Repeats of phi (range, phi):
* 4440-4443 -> -1.4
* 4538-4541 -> 1.3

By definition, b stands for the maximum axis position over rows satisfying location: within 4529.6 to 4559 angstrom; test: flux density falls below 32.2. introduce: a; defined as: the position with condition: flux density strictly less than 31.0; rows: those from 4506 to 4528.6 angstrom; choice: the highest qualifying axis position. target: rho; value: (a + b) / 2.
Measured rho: 4542.7 angstrom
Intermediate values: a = 4528.05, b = 4557.34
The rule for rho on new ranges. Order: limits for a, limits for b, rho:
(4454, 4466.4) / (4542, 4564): 4511.1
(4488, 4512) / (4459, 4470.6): 4490.2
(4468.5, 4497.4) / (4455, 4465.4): 4480.9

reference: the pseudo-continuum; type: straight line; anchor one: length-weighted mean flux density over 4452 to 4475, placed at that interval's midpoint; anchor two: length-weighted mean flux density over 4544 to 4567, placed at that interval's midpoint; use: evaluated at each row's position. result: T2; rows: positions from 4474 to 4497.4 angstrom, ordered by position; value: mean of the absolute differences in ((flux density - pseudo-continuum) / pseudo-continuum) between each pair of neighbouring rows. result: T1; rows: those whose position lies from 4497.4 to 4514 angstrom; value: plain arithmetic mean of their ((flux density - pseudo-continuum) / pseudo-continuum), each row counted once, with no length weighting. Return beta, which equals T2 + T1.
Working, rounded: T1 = 0.090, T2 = 0.073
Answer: 0.162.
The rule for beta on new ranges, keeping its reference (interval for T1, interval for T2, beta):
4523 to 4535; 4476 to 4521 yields 0.038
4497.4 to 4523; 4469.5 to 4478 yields 0.130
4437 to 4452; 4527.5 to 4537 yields 0.105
